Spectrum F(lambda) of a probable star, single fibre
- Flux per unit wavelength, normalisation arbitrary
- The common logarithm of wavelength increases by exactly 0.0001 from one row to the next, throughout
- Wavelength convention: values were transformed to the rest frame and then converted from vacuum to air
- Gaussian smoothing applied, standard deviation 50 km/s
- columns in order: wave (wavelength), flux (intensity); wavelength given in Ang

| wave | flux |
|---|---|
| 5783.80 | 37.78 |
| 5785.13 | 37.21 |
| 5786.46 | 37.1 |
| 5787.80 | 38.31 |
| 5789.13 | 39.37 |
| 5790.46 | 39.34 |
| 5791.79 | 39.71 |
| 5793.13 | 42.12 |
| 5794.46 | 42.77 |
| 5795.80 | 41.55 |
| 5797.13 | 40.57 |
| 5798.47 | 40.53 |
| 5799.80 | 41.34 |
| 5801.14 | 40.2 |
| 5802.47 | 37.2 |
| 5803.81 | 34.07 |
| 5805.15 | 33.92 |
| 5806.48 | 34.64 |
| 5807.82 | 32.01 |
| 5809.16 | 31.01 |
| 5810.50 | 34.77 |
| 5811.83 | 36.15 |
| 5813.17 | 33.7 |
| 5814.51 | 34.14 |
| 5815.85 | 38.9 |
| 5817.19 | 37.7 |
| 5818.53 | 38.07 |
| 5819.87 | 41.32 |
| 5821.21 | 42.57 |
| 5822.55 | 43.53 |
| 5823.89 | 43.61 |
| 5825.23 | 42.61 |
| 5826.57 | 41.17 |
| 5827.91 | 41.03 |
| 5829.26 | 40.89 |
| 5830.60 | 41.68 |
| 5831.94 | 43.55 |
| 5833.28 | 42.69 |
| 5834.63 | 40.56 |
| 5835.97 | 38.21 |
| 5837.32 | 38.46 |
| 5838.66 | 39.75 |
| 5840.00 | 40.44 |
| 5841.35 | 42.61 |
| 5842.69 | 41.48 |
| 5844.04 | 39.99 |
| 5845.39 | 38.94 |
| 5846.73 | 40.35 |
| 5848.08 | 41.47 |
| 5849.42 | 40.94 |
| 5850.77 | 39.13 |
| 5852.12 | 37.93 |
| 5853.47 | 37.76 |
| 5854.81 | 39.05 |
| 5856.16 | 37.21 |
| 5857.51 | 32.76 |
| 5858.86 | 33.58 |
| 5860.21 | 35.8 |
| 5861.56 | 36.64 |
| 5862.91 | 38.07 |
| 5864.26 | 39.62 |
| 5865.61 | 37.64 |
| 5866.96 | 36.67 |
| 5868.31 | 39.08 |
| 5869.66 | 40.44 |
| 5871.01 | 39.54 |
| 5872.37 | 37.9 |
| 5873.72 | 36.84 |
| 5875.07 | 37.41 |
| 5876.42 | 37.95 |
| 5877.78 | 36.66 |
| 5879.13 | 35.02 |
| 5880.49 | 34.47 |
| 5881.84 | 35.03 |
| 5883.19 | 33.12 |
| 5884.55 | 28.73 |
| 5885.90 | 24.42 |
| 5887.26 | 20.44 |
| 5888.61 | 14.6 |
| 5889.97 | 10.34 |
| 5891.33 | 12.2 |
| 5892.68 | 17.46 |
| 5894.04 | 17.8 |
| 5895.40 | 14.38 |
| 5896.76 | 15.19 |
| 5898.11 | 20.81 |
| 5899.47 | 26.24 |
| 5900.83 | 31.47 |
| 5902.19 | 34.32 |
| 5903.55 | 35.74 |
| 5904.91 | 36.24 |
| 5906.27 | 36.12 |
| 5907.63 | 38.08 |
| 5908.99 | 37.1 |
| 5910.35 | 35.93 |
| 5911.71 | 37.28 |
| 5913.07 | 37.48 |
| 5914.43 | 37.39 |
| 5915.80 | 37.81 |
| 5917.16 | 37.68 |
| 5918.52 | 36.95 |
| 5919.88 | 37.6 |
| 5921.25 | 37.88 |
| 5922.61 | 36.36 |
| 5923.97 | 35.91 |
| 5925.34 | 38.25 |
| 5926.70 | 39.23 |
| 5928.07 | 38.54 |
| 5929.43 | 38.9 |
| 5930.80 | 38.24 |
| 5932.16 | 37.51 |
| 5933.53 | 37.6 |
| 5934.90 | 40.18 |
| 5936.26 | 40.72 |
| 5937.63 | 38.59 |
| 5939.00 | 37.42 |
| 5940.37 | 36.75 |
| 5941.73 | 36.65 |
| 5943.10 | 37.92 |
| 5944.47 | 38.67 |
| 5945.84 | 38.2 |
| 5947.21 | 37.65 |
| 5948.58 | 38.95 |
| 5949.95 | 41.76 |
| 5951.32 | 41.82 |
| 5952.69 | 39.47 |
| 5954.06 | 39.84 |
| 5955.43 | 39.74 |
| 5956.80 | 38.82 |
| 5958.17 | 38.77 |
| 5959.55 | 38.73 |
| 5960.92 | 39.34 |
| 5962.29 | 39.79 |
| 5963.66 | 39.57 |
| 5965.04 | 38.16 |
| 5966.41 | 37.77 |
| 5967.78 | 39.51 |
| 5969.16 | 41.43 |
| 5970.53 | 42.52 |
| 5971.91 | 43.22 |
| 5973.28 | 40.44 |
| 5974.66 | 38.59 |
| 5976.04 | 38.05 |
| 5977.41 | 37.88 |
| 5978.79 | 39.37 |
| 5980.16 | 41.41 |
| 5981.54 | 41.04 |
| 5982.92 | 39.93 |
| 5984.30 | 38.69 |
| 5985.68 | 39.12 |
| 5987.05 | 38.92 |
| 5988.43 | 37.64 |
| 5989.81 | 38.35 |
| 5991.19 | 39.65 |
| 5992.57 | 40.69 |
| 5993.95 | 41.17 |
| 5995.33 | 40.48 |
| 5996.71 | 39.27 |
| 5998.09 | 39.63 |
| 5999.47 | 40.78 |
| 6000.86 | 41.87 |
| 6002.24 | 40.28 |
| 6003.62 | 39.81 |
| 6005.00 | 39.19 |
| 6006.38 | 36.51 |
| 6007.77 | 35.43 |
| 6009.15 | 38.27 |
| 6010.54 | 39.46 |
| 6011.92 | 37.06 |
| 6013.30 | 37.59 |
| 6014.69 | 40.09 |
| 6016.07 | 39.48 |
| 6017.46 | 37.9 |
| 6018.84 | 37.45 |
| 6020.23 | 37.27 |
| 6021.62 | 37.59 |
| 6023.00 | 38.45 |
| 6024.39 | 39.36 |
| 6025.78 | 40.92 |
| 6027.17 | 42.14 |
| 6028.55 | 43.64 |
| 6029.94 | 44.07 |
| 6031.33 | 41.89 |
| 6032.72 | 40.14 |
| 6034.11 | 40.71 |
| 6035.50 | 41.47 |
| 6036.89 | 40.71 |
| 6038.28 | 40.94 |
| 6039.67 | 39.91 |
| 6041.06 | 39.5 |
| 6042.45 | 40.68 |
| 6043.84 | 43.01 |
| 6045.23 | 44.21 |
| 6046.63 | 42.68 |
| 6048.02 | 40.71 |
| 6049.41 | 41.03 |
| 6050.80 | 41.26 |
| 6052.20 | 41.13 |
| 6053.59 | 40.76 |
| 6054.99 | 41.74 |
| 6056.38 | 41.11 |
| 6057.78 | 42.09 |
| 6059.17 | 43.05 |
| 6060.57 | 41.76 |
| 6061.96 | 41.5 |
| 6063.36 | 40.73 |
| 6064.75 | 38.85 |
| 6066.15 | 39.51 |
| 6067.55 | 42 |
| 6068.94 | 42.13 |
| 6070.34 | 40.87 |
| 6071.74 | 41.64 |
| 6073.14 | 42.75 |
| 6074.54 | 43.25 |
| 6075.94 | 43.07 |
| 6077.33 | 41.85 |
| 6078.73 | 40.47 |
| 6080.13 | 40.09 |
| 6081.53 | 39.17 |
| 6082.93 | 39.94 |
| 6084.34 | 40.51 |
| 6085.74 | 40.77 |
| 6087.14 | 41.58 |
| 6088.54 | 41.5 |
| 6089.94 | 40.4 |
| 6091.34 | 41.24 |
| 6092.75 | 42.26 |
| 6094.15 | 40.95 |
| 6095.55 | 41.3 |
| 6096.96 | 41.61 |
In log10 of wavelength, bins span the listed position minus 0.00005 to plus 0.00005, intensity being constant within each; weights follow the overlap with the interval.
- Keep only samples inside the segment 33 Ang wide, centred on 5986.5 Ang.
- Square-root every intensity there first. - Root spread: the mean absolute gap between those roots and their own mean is 0.09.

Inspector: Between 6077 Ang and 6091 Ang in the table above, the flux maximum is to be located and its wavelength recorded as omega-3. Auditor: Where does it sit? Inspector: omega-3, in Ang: 6077.33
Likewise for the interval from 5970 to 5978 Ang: 5971.91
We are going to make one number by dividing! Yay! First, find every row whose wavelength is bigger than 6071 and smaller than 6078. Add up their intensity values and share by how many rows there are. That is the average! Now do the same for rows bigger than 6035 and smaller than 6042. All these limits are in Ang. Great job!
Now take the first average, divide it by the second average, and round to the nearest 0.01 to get 1.05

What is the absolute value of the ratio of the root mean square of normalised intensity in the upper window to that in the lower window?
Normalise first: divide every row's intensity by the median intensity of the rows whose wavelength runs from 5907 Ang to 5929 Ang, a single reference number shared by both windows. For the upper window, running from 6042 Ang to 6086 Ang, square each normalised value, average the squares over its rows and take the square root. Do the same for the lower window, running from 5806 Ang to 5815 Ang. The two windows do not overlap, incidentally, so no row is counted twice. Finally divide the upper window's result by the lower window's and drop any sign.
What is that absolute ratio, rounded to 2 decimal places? 1.22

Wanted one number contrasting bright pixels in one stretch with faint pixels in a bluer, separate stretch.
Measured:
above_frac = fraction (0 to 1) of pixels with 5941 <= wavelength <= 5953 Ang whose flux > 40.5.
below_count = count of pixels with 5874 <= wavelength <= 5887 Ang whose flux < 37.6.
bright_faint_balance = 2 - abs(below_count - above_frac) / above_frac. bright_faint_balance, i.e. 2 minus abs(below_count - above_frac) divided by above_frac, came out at -33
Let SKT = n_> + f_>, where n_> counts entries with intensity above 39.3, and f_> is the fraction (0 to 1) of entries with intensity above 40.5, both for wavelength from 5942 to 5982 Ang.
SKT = 16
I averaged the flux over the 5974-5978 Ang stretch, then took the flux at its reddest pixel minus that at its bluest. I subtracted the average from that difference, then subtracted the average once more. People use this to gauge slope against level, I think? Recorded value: -77.1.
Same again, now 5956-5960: -77.6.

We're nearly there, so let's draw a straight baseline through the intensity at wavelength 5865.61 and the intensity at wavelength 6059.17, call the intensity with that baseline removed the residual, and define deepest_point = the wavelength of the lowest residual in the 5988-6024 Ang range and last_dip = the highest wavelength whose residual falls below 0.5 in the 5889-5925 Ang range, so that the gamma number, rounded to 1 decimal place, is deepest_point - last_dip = 83.8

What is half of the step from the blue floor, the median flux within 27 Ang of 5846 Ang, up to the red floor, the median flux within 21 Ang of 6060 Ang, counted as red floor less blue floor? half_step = 0.8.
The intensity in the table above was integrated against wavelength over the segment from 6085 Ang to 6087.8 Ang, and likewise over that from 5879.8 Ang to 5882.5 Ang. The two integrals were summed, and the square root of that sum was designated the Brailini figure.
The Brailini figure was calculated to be 14.5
